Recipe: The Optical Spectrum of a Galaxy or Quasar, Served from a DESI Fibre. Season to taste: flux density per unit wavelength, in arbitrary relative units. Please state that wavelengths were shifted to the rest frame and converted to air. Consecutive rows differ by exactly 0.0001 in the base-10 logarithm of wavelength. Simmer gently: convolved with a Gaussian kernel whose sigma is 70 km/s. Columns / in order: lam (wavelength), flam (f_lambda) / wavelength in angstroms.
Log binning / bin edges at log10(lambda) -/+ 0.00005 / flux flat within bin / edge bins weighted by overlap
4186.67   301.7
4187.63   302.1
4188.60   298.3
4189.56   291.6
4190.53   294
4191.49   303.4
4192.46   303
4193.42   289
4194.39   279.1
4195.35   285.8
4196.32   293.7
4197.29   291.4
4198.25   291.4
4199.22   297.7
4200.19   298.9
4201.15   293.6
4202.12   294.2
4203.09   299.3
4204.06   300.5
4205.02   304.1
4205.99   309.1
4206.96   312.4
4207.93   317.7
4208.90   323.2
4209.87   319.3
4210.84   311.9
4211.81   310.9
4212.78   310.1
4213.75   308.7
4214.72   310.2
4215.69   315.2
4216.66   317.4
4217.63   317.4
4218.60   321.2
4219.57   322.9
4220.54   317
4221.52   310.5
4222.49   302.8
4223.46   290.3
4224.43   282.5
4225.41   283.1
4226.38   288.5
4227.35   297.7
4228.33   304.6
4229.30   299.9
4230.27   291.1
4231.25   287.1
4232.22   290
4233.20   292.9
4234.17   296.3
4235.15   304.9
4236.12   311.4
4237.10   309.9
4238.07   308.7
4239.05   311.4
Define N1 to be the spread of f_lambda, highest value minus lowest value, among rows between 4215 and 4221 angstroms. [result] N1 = 8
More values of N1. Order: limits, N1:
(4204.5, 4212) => 19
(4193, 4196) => 10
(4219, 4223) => 20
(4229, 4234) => 13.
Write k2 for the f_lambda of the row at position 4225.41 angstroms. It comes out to 283.1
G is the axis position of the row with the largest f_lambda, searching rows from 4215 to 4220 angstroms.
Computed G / 4219.57 angstroms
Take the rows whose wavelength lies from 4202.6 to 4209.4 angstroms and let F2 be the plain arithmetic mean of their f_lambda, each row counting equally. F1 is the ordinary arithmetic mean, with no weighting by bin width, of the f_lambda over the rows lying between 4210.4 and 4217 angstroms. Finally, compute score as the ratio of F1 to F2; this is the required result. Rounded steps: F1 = 312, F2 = 309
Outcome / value 1.01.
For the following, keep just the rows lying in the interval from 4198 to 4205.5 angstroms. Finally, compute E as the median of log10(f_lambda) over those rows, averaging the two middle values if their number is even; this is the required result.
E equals 2.47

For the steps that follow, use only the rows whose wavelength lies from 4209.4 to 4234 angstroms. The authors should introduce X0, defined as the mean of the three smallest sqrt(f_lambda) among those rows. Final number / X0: 16.9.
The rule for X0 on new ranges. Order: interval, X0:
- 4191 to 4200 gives 16.9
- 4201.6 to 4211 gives 17.3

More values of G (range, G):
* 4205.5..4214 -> 4208.90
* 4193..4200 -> 4199.22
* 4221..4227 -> 4221.52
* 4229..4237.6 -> 4236.12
